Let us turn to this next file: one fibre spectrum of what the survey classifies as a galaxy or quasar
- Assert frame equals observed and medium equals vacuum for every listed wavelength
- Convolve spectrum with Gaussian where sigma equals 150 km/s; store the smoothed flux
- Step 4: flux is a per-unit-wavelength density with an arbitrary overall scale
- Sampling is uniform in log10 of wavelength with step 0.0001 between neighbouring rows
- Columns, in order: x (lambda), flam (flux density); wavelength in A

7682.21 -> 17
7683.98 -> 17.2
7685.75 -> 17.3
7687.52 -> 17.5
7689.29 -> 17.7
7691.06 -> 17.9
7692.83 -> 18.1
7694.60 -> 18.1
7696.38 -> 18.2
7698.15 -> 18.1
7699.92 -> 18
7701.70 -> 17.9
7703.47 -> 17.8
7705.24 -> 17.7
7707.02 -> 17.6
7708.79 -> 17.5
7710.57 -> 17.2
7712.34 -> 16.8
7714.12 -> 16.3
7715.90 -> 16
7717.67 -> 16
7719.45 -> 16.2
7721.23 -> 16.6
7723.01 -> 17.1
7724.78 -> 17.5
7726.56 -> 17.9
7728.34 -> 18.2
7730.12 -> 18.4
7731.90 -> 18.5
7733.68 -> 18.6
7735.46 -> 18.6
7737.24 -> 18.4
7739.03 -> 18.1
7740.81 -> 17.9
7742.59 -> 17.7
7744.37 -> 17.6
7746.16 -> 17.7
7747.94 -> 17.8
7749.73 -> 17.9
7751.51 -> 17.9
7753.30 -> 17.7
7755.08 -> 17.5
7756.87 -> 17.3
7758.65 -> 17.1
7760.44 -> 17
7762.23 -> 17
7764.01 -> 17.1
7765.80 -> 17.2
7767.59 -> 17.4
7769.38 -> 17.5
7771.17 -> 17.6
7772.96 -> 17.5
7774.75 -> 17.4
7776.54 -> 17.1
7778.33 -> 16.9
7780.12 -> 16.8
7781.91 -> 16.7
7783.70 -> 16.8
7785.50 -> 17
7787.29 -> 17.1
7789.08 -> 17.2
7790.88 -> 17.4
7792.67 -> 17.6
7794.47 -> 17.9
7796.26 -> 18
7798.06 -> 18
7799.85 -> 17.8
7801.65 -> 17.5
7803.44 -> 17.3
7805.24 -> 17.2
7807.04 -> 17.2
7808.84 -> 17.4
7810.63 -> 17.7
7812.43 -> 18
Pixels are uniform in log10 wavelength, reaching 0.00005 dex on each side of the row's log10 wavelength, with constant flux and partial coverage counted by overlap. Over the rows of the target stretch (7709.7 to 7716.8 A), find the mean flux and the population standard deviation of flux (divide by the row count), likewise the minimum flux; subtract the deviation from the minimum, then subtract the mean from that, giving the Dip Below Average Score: -1.0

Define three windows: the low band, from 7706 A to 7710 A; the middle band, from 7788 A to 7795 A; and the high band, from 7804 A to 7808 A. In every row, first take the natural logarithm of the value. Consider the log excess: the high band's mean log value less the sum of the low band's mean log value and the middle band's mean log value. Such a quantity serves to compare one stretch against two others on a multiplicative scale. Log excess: -2.88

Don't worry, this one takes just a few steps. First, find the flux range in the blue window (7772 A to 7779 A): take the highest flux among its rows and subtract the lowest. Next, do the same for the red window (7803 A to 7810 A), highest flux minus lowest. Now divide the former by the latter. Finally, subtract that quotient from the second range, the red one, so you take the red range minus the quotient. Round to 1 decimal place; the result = -2.8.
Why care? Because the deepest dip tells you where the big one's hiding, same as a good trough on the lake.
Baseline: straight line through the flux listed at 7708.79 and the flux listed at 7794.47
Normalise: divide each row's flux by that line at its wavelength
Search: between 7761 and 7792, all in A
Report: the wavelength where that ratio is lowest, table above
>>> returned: 7781.91 A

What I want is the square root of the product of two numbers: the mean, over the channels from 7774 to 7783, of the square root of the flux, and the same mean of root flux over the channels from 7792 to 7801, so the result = 4.17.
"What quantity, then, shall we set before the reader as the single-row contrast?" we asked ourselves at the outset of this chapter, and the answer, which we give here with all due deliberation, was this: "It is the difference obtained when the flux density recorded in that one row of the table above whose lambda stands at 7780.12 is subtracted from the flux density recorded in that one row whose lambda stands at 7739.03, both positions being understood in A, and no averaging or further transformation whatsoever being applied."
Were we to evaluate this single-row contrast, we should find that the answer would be 1.3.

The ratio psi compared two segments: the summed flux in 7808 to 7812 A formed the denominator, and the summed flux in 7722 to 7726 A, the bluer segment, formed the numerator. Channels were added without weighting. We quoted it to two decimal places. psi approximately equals 0.99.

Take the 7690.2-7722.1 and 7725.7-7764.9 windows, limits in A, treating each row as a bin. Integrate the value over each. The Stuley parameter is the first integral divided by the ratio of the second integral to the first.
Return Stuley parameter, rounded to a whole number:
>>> 438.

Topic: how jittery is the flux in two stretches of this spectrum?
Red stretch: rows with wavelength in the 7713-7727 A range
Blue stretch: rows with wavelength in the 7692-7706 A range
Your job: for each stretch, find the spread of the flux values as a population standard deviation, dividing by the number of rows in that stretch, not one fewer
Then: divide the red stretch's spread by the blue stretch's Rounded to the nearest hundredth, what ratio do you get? 4.18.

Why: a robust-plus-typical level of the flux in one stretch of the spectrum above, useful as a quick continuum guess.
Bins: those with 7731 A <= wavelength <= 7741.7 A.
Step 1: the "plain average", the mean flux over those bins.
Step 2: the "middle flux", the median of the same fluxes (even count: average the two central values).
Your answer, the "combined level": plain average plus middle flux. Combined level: 36.8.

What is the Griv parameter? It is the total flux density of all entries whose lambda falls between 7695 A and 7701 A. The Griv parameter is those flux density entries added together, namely 54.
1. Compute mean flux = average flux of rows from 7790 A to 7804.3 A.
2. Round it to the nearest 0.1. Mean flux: 17.7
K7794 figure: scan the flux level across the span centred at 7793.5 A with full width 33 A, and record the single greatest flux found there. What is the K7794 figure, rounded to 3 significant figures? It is 18.0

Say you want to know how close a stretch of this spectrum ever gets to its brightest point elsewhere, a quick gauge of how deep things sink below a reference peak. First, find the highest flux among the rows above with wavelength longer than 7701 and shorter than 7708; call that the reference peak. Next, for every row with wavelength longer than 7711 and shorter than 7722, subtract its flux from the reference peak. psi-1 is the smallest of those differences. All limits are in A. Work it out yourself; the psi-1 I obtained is 1.1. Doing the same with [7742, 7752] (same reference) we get 0.0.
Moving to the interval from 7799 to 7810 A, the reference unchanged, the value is 0.1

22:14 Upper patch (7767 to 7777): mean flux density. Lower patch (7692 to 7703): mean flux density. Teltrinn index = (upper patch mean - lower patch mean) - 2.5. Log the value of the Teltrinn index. -3.1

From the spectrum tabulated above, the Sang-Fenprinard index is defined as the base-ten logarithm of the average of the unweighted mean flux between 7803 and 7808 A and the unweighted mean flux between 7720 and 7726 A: 1.234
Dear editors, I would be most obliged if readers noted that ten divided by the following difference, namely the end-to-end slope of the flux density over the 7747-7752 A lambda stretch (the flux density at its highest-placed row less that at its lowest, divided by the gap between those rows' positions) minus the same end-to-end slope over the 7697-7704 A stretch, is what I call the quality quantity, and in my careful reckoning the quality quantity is 118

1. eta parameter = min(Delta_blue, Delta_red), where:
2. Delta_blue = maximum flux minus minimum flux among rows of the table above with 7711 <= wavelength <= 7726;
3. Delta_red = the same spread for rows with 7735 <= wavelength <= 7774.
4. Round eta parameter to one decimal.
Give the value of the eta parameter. 1.5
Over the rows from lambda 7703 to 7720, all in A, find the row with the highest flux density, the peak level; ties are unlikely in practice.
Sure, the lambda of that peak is 7703.47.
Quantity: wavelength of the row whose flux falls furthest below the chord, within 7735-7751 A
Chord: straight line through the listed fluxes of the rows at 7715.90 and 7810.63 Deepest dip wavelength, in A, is 7744.37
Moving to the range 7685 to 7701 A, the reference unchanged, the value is 7685.75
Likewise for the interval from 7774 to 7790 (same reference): 7781.91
